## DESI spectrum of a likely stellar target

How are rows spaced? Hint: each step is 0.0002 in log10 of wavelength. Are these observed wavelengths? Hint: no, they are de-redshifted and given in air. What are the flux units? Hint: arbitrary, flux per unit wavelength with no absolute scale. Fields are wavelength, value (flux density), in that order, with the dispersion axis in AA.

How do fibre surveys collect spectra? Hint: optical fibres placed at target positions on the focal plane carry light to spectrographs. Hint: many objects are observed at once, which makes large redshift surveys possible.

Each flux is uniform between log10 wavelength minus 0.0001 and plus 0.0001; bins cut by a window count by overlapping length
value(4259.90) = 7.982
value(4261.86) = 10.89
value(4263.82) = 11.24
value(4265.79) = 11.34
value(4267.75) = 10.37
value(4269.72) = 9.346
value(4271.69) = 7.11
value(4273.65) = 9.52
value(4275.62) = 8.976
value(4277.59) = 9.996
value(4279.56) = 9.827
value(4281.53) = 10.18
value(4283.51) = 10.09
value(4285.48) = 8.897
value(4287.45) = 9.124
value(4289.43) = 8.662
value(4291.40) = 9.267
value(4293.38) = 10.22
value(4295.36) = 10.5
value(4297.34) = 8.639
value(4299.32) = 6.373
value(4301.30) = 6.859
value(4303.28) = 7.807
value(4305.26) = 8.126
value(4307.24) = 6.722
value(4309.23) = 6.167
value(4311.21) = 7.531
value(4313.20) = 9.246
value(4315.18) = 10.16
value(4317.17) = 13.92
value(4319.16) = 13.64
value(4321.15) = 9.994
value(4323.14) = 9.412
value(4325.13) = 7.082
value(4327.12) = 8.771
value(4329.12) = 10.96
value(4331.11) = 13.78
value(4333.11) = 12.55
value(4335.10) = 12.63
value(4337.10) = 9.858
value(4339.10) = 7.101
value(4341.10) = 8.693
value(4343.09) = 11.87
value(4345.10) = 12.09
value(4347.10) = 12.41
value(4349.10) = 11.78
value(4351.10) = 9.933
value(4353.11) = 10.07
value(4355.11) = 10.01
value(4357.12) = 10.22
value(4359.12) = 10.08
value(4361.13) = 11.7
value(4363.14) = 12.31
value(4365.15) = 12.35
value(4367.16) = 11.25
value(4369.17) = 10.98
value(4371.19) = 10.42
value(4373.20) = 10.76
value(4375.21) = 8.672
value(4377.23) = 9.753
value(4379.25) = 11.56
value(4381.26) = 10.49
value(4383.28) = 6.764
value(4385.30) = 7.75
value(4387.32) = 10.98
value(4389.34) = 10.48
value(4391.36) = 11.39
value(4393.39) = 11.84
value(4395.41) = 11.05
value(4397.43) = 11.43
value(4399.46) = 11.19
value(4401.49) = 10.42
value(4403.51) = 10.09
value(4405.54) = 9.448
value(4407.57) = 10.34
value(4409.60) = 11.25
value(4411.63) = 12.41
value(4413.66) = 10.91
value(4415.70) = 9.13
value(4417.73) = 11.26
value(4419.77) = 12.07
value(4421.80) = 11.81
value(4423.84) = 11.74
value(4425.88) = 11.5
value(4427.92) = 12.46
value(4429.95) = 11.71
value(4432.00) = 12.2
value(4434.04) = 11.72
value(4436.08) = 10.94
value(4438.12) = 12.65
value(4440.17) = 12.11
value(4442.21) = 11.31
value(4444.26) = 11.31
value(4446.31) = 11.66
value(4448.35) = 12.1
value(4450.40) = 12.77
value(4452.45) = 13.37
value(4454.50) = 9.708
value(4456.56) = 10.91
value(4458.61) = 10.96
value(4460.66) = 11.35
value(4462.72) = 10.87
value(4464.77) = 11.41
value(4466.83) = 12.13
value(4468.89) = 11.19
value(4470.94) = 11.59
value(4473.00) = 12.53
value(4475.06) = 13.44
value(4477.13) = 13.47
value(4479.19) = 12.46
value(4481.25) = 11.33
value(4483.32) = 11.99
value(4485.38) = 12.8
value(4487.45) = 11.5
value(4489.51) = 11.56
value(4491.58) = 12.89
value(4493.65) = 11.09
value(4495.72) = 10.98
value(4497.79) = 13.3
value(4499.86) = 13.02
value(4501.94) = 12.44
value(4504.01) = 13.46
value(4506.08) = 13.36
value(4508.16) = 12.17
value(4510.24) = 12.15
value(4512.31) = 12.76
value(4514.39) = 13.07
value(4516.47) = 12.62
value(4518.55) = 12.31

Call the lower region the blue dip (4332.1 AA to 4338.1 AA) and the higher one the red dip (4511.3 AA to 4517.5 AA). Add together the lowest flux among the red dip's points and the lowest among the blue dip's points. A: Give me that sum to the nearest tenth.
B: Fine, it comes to 22.5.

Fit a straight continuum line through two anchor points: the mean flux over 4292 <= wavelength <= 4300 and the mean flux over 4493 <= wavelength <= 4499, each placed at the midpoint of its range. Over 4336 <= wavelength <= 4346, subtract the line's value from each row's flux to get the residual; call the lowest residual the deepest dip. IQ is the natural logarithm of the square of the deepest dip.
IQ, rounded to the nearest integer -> 2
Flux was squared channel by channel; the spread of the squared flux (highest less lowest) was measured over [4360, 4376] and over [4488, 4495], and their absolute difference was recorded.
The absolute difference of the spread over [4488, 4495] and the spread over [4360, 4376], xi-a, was 34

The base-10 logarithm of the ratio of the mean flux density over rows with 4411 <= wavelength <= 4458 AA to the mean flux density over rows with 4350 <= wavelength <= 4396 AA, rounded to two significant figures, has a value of 0.046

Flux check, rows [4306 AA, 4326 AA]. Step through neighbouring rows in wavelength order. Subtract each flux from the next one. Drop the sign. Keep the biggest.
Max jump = 3.8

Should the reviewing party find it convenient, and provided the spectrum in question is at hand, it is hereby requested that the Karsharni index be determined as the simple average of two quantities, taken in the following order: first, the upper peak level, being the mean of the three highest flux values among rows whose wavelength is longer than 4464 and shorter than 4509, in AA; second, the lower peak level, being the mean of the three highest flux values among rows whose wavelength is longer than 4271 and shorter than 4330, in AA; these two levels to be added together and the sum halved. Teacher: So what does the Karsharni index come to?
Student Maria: 13.1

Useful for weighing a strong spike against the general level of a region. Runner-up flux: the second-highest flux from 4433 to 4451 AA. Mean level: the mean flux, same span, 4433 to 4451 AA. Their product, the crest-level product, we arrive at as 150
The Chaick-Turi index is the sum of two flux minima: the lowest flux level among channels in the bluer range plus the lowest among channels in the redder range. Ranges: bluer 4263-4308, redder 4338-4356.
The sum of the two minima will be 13.5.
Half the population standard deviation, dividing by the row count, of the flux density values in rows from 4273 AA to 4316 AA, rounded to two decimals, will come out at 0.66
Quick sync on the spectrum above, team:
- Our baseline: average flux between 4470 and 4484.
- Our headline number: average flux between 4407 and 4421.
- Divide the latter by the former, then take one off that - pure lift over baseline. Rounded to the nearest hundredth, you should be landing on -0.11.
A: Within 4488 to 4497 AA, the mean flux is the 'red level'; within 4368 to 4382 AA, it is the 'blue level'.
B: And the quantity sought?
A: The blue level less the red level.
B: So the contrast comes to -1.3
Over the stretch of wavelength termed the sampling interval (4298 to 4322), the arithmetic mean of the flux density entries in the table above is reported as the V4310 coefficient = 8.9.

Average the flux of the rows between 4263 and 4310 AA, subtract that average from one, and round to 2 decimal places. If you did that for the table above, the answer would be -7.97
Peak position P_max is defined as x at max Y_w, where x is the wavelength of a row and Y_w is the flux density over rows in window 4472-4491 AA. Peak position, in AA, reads 4477.13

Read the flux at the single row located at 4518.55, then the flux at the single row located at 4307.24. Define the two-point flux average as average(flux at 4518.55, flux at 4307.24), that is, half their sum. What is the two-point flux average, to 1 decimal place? 9.5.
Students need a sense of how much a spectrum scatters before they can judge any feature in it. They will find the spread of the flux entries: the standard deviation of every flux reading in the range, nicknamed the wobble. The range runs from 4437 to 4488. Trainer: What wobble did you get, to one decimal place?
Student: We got 0.9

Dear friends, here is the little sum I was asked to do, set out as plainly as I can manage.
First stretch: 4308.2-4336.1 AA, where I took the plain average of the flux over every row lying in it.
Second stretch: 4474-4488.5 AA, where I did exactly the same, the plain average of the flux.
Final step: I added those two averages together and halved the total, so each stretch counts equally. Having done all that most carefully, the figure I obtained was 11.4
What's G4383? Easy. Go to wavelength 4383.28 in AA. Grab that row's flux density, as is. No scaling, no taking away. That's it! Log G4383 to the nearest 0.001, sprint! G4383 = 6.764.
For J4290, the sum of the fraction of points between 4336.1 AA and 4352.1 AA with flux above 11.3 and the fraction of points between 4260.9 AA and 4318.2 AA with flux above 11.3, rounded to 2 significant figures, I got 0.57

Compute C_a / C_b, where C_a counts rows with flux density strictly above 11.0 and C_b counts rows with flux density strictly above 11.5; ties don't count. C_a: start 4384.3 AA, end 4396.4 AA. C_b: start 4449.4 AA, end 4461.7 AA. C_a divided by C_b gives 1.5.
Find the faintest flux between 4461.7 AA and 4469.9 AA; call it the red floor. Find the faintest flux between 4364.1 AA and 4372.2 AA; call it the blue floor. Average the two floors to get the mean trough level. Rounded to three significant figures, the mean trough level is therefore 10.6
